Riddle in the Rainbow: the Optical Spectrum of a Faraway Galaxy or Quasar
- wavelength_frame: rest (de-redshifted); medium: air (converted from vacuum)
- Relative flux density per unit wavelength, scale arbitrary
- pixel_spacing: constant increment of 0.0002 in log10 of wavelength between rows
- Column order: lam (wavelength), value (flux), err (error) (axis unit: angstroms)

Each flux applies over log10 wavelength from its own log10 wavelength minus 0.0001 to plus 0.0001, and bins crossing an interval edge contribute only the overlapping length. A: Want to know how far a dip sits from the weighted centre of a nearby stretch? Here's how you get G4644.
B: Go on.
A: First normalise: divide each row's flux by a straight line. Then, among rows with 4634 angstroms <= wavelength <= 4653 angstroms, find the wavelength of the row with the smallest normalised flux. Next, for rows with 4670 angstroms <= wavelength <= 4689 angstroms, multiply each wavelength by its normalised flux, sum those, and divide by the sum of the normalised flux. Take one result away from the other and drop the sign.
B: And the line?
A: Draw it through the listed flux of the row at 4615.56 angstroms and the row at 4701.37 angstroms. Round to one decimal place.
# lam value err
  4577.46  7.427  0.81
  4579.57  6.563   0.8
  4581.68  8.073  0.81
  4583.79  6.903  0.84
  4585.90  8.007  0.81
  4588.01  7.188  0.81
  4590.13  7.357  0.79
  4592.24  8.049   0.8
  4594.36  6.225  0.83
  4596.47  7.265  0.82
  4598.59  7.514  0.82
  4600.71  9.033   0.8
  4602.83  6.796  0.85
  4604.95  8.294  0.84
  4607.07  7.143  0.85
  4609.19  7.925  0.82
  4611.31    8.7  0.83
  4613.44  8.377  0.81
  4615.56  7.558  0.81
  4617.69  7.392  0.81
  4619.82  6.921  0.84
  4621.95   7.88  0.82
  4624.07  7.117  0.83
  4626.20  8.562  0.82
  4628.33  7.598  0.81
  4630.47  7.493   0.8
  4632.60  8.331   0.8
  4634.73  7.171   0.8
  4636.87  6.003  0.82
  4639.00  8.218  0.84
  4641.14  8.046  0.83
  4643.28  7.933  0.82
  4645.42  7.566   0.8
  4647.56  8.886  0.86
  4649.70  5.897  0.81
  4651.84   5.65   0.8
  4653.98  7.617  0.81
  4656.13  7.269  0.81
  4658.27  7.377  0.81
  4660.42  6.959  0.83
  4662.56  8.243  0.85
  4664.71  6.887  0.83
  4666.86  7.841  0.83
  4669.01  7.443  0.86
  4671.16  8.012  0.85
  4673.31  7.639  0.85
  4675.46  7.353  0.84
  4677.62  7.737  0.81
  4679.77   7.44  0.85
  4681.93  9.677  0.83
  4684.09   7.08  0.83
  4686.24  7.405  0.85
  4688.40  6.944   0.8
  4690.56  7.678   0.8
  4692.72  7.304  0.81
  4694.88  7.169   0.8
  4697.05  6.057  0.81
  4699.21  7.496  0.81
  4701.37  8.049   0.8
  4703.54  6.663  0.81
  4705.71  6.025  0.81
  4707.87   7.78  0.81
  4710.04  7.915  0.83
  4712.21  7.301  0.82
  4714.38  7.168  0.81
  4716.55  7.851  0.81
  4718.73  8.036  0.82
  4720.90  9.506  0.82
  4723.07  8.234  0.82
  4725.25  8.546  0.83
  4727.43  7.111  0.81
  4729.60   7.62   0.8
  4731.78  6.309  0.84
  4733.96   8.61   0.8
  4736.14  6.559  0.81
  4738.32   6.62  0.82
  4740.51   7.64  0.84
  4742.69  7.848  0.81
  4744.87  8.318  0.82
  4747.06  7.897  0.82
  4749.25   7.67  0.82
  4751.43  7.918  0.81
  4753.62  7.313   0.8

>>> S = 27.8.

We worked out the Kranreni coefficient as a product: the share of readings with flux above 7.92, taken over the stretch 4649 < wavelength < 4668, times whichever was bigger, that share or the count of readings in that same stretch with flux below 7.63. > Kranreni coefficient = 0.78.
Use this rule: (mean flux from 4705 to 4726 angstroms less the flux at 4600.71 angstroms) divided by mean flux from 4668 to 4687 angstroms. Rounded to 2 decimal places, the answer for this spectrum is -0.15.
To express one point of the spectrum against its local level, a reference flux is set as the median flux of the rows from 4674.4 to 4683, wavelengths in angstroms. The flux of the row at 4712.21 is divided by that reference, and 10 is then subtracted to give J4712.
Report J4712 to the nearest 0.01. -9.04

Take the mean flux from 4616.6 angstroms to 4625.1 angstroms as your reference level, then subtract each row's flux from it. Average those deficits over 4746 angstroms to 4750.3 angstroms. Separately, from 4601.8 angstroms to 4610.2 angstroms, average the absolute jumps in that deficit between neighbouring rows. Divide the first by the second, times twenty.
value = -8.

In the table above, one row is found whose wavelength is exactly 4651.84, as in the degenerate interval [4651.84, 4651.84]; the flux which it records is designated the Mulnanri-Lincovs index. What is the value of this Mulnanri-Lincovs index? 5.65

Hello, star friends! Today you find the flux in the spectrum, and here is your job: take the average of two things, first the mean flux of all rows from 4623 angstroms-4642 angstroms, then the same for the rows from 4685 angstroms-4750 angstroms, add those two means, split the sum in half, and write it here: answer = 7.56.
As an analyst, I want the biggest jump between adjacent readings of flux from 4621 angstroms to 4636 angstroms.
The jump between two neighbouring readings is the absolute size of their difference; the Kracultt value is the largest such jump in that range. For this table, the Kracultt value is 1.4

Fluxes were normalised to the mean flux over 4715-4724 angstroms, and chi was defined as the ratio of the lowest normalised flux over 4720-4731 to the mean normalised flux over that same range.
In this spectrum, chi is 0.87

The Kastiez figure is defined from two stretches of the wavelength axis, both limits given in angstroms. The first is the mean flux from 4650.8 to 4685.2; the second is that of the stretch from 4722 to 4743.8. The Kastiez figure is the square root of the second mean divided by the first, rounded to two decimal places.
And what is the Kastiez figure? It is 1.00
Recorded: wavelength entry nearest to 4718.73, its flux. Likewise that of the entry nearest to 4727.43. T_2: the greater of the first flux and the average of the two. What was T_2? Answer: 8.0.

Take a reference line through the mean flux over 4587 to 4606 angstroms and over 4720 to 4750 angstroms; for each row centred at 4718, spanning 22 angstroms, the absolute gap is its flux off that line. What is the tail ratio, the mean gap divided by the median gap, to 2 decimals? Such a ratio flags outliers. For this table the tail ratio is 1.18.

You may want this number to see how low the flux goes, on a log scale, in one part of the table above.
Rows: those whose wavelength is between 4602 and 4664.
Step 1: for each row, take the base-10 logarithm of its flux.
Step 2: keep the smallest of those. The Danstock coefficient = 0.75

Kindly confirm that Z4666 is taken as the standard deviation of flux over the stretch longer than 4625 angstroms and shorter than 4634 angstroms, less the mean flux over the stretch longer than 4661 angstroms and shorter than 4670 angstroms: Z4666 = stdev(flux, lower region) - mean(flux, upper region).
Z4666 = -7.1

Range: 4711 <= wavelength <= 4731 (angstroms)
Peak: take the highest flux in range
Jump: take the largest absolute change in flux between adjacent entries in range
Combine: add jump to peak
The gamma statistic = 11.0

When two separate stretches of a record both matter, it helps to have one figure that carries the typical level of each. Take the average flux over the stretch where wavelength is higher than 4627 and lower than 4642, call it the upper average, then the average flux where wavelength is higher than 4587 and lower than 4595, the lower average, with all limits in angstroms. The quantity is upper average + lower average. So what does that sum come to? 14.8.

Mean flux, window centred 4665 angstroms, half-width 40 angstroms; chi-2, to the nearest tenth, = 7.5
